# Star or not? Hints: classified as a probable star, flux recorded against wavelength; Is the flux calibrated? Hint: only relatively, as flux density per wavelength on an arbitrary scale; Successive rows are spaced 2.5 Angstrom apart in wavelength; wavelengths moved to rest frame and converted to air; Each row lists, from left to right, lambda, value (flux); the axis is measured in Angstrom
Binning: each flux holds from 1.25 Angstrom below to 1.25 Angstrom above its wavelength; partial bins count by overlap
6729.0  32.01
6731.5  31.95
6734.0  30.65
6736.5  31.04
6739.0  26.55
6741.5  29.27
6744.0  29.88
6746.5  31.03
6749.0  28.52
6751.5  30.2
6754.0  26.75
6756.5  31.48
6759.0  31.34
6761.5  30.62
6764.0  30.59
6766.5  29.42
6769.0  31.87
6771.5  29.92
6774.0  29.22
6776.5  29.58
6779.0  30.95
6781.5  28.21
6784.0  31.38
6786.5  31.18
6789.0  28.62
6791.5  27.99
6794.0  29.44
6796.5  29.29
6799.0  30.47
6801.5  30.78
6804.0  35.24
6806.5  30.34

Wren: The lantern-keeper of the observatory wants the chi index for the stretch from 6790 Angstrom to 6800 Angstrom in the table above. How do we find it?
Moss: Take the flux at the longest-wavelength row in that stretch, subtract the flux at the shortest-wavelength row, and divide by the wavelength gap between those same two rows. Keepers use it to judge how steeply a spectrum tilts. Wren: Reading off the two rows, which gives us 0.33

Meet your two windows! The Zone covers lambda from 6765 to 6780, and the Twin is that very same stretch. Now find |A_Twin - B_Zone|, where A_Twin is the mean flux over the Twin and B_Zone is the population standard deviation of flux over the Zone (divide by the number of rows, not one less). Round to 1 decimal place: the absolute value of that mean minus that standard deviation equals 29.2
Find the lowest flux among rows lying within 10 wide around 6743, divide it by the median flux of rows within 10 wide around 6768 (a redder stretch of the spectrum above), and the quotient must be 0.878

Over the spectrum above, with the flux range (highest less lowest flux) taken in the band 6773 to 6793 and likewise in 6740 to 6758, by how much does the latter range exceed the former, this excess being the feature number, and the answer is 1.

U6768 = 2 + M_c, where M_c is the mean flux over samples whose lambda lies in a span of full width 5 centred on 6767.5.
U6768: 32.6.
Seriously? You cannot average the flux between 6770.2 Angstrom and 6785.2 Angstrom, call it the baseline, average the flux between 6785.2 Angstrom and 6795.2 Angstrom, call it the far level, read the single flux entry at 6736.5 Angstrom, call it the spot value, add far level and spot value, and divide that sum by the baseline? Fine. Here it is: 2.02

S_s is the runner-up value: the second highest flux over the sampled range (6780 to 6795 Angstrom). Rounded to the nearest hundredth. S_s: 31.18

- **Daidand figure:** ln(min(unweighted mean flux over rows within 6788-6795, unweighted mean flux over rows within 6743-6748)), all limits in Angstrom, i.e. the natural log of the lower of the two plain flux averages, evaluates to 3.36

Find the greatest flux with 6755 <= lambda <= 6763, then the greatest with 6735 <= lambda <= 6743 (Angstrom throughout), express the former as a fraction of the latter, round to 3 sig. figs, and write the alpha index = 1.01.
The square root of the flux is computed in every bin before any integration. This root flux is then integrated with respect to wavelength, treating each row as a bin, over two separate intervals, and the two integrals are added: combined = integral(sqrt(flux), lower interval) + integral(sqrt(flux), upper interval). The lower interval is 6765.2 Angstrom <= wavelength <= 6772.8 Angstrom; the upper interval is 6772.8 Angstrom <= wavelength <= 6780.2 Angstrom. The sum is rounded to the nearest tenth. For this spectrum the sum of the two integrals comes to 82.4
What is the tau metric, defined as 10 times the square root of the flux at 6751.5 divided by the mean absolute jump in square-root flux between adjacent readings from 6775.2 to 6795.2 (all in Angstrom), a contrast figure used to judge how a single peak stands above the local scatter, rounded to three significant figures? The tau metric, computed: 345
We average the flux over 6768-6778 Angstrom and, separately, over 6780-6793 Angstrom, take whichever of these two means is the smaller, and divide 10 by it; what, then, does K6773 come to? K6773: 0.339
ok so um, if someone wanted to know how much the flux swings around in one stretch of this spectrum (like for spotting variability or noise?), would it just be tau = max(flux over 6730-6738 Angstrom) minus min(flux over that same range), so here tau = 1.3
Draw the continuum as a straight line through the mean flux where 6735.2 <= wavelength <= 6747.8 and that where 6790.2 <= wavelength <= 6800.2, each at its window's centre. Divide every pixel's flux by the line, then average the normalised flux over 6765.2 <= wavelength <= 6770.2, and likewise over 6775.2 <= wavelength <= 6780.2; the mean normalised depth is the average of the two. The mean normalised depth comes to 1.04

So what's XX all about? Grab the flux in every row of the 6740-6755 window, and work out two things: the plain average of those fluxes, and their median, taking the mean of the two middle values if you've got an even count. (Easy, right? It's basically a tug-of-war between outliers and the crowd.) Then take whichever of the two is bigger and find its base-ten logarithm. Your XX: 1.47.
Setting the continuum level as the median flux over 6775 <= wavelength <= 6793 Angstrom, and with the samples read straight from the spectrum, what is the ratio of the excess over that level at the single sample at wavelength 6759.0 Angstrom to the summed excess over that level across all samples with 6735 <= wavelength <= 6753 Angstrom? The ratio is -3.1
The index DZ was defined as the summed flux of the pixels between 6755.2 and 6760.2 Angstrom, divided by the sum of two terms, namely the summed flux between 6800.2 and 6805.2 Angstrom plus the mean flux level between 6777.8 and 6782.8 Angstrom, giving 0.657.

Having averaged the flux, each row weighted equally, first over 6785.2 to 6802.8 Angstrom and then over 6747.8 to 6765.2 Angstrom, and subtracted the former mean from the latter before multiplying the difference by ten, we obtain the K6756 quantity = 2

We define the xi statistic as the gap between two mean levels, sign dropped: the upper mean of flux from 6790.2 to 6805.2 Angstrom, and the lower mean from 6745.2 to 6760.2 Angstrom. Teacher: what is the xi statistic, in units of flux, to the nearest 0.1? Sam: 0.6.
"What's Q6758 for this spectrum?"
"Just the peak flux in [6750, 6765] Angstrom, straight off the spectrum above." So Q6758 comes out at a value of 31.48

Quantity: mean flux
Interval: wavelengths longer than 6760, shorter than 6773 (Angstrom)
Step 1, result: 30.5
